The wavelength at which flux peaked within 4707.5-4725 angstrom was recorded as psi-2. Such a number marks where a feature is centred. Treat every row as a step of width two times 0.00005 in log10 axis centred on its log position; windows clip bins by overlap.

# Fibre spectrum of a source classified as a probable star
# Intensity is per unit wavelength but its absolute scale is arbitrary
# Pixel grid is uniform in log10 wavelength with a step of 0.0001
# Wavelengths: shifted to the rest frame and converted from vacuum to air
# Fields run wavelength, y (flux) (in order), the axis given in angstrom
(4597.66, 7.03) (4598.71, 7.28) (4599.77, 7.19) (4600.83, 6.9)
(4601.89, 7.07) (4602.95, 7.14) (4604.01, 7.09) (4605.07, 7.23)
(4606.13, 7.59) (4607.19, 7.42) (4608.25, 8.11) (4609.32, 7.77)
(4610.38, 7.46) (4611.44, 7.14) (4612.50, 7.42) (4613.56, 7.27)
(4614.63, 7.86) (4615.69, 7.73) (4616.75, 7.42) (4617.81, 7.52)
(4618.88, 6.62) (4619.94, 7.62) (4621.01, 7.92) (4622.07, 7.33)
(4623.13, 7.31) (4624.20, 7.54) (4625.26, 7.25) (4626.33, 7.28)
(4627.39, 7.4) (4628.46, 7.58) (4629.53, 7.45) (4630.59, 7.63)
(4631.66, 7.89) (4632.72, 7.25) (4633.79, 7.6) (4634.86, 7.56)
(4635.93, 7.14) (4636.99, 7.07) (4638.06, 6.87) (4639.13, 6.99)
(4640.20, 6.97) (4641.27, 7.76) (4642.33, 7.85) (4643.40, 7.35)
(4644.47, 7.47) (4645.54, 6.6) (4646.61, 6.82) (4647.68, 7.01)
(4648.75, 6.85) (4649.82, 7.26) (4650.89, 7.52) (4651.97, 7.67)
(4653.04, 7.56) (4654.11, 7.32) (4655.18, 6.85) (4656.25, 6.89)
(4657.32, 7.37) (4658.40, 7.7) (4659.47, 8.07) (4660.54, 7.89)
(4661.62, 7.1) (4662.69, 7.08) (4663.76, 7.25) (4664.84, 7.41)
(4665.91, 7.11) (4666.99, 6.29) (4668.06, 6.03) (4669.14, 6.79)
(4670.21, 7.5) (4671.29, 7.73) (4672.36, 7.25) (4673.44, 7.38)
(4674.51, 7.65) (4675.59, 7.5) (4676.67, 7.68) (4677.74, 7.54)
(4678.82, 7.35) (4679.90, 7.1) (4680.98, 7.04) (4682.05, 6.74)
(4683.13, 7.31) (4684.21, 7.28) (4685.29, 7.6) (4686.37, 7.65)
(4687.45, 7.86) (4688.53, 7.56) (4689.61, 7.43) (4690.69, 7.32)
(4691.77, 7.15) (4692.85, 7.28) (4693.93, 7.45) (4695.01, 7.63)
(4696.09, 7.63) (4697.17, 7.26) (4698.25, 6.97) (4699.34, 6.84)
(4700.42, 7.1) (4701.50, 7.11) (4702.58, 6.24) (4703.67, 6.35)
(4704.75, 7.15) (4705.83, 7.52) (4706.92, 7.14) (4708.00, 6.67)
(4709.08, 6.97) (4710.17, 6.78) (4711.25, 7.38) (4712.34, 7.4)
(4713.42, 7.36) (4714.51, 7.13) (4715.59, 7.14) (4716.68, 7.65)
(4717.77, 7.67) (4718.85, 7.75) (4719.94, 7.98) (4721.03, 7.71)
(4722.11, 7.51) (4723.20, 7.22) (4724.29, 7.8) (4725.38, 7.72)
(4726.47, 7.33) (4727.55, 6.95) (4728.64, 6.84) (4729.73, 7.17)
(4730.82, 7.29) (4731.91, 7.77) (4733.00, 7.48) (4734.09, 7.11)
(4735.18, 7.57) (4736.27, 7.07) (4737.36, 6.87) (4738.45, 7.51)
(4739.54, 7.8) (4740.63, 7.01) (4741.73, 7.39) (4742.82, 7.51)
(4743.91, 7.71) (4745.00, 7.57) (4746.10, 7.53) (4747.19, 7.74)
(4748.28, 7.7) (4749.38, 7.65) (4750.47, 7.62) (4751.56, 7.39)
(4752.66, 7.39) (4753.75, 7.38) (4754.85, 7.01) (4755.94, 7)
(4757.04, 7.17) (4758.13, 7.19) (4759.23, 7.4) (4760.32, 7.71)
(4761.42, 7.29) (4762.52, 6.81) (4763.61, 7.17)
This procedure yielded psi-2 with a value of 4719.94 angstrom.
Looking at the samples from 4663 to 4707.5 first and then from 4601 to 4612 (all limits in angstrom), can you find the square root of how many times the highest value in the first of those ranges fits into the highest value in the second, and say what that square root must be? 1.02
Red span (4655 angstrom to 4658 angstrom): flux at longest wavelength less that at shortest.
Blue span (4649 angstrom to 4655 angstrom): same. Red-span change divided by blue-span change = 8.7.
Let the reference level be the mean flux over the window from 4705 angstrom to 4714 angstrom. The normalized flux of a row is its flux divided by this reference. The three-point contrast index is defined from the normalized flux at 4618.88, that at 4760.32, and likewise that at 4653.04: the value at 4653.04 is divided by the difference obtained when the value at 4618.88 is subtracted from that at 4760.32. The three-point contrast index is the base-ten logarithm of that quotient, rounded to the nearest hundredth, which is 0.84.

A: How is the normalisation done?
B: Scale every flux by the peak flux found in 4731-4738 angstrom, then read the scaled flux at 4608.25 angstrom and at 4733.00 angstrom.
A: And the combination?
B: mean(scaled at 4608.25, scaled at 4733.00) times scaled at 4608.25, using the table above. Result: 1.05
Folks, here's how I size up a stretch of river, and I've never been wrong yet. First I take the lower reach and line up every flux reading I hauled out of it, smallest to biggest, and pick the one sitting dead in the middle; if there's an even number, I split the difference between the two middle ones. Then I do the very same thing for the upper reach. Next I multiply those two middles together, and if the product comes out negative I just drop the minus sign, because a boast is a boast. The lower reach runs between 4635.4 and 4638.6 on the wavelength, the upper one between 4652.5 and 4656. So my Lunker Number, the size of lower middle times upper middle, 51.8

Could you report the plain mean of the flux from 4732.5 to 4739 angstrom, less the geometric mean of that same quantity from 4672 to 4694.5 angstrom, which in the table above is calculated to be -0.11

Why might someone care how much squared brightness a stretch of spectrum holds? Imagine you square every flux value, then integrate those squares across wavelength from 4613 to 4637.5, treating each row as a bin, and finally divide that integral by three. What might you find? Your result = 453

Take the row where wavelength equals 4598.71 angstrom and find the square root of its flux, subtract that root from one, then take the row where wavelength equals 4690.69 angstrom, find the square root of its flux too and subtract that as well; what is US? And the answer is -4.40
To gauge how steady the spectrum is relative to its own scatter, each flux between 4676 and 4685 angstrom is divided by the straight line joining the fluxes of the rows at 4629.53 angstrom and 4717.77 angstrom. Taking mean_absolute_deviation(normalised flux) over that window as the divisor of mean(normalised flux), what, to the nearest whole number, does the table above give 33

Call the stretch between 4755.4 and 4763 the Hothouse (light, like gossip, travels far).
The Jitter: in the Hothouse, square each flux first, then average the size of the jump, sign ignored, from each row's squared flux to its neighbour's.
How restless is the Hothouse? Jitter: 3.92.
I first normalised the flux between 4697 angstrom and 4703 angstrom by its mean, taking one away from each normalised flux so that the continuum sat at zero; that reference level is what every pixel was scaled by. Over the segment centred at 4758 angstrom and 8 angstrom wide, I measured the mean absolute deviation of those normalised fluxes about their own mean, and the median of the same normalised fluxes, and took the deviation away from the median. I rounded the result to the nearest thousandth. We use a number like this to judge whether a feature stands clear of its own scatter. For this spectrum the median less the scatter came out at 0.013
